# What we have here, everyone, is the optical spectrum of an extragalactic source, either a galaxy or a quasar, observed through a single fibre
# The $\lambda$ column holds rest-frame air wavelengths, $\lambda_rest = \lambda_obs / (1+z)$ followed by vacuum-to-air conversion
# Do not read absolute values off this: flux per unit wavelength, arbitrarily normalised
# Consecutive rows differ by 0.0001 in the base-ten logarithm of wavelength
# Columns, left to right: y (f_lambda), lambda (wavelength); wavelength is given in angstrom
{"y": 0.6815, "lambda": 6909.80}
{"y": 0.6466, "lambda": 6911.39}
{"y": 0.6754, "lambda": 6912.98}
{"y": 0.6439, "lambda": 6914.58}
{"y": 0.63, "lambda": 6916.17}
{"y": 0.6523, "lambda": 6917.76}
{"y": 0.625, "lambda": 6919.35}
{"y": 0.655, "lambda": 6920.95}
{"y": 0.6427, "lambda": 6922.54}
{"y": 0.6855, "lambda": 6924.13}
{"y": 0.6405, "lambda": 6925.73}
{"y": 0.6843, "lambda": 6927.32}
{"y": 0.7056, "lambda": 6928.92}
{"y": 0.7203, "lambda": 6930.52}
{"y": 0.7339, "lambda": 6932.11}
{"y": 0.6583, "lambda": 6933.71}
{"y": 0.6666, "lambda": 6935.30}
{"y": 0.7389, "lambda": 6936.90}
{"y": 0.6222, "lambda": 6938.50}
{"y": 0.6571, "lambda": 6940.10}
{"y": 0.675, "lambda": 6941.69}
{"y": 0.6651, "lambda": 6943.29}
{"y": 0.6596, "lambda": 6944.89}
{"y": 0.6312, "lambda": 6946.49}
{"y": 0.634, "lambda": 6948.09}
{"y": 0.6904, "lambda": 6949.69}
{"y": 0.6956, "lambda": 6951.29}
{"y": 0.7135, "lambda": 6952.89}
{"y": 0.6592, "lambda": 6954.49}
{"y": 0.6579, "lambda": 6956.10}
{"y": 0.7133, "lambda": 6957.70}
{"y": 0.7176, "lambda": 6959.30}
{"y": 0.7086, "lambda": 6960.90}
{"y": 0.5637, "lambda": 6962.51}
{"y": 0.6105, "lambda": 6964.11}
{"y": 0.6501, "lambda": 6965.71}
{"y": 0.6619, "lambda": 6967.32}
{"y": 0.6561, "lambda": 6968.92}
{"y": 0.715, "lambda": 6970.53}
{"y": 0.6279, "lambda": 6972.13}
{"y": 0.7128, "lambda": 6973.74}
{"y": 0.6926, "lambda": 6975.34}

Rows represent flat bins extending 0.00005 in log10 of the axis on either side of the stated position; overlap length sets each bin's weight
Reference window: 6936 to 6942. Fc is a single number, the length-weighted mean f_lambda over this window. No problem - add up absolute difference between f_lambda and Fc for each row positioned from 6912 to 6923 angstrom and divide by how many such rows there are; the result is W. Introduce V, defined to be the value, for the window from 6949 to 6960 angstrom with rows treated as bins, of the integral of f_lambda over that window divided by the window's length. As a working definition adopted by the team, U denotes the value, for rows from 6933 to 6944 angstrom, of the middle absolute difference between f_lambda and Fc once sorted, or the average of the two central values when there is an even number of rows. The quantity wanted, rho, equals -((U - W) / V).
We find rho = 0.018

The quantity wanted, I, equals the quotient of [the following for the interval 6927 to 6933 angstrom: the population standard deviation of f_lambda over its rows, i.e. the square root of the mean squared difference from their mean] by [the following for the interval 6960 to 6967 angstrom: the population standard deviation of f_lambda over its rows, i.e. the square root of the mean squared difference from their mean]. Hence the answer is 0.35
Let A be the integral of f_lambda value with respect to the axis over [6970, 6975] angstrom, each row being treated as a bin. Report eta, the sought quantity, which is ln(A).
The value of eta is 1.23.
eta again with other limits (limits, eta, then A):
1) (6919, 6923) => 0.94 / 2.6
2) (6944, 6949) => 1.17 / 3.2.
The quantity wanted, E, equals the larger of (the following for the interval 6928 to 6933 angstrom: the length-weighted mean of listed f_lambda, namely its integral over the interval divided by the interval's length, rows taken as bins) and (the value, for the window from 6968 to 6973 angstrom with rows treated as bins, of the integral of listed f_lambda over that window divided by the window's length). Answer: 0.717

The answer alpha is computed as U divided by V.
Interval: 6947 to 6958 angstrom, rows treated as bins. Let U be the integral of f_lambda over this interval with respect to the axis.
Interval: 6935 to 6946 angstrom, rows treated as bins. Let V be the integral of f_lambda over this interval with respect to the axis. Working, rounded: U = 7.45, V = 7.3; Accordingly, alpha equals 1.01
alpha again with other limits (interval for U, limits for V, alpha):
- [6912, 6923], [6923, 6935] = 0.86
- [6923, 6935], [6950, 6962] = 0.99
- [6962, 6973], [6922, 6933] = 0.93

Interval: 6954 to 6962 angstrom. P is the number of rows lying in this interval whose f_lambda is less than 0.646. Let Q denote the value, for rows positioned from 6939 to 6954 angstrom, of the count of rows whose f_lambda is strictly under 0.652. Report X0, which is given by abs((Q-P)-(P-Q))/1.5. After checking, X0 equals 3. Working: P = 0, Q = 2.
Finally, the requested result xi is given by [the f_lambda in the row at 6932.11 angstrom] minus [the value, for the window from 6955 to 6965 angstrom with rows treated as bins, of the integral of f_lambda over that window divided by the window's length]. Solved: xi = 0.072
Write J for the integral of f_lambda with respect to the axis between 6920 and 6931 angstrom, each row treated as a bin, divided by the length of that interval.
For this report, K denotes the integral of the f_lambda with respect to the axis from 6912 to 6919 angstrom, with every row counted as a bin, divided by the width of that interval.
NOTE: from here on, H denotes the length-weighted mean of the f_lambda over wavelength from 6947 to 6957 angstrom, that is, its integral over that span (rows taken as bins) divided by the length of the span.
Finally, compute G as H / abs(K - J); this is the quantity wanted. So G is 27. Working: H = 0.674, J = 0.674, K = 0.649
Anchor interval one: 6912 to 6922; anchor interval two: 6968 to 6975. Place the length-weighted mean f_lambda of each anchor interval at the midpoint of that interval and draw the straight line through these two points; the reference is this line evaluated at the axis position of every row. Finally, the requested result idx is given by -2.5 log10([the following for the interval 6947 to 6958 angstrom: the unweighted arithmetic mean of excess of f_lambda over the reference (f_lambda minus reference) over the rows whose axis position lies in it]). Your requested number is 4.8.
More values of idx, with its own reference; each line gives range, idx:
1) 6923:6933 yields 3.5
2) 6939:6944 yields 5.9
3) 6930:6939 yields 3.7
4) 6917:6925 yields 6.3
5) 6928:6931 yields 3.1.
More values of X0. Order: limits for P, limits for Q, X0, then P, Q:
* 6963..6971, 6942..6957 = 1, 1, 2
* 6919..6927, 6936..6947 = 1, 3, 2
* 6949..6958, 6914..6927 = 7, 0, 5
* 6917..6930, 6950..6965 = 1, 3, 2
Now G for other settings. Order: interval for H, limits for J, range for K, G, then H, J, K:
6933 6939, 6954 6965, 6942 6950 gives 103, 0.674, 0.661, 0.655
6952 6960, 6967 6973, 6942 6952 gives 213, 0.692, 0.666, 0.663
